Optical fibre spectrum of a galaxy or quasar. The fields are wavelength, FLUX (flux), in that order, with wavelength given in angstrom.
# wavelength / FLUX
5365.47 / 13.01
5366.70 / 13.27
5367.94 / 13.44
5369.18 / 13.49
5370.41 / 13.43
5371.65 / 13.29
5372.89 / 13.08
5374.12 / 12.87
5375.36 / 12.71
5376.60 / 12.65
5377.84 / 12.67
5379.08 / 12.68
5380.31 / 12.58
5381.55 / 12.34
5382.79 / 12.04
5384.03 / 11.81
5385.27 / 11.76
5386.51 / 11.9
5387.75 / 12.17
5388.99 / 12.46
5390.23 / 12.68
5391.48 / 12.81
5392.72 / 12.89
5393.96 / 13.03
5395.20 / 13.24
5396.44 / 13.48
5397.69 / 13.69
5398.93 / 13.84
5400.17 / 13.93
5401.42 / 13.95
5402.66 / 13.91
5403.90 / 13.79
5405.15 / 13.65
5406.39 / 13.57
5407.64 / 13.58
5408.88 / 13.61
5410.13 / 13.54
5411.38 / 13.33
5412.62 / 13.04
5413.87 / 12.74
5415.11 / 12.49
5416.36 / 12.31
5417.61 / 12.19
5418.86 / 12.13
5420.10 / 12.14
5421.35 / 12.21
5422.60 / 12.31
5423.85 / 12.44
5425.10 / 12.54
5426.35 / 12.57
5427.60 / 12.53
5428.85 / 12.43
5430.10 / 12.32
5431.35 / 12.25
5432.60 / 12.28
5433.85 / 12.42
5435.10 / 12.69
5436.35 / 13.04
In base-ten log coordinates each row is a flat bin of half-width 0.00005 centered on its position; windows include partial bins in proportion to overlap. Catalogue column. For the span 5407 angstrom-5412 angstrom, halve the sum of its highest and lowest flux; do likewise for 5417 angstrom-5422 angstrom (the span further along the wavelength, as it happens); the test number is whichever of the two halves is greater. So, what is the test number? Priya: 13.5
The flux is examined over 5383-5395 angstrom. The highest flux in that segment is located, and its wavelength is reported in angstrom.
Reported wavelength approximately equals 5393.96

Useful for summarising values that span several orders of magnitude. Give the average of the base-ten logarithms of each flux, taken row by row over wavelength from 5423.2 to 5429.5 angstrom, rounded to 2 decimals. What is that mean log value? 1.10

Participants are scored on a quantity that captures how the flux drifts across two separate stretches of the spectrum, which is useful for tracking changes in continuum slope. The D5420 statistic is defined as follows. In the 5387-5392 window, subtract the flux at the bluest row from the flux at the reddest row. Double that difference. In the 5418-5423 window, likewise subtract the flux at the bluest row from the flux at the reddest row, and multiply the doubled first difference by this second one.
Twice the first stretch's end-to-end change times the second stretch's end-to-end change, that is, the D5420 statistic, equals 0.23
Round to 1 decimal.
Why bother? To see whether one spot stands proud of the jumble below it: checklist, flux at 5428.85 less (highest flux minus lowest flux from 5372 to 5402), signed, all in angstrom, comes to 10.2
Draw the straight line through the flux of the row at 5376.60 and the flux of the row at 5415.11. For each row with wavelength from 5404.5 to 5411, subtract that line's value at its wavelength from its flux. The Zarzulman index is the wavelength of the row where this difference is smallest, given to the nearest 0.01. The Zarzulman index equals 5410.13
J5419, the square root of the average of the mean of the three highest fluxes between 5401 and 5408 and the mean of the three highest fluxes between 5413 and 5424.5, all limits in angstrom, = 3.64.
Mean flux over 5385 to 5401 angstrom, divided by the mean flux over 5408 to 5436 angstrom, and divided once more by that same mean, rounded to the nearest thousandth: 0.082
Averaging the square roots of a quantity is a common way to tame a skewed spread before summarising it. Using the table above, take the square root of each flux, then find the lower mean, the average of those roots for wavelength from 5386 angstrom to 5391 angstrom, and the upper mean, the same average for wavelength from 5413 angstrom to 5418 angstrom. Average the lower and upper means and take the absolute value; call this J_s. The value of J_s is 3.52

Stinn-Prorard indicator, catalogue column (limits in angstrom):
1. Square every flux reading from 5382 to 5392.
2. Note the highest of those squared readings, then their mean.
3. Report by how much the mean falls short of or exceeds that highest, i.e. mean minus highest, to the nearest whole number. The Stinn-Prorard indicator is -15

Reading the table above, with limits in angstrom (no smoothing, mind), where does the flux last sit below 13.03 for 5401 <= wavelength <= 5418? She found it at 5417.61 angstrom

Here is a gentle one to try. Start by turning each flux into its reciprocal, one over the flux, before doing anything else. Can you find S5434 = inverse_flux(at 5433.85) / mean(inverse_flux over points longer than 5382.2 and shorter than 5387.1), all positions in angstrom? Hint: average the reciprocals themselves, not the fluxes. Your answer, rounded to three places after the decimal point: 0.956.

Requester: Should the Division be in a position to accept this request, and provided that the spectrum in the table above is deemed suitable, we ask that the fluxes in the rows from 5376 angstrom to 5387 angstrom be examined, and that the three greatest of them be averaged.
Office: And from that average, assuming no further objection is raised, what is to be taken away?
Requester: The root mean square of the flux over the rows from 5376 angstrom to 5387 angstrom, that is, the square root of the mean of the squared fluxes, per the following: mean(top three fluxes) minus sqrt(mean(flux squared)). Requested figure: 0.39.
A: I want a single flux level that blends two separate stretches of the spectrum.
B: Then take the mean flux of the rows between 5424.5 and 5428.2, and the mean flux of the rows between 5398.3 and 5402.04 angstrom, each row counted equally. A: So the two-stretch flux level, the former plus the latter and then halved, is 13.2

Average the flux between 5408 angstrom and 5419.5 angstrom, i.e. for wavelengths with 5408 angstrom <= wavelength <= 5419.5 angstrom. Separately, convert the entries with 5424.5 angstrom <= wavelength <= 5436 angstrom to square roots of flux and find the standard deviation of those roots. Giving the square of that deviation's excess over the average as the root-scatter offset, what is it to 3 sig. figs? 164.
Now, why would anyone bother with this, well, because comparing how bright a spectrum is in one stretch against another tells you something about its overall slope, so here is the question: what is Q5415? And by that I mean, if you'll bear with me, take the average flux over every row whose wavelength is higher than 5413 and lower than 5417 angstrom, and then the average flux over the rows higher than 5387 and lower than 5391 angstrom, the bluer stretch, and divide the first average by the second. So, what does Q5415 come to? 1.01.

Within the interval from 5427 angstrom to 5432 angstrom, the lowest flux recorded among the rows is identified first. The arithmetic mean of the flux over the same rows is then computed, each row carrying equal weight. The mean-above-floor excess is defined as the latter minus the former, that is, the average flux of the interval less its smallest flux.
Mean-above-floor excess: 0.13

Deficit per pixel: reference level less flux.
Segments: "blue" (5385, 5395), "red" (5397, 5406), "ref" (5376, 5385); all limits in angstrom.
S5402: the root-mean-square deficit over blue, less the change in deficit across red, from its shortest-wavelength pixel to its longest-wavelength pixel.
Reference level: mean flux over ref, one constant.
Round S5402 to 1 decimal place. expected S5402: 0.4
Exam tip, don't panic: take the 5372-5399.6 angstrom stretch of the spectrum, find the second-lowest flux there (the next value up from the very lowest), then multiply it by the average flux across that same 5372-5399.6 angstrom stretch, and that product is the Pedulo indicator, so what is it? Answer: 150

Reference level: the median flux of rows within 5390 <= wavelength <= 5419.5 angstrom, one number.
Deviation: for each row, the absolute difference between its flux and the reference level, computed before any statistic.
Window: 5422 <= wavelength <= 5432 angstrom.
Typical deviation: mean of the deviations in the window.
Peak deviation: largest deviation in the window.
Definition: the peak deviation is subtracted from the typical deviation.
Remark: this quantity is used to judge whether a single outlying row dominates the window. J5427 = -0.17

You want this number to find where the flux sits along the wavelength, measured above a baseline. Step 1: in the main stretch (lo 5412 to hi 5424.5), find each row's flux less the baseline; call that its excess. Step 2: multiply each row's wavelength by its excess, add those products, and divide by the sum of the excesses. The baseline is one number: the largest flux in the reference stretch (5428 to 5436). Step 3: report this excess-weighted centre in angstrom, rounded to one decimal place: 5420.5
